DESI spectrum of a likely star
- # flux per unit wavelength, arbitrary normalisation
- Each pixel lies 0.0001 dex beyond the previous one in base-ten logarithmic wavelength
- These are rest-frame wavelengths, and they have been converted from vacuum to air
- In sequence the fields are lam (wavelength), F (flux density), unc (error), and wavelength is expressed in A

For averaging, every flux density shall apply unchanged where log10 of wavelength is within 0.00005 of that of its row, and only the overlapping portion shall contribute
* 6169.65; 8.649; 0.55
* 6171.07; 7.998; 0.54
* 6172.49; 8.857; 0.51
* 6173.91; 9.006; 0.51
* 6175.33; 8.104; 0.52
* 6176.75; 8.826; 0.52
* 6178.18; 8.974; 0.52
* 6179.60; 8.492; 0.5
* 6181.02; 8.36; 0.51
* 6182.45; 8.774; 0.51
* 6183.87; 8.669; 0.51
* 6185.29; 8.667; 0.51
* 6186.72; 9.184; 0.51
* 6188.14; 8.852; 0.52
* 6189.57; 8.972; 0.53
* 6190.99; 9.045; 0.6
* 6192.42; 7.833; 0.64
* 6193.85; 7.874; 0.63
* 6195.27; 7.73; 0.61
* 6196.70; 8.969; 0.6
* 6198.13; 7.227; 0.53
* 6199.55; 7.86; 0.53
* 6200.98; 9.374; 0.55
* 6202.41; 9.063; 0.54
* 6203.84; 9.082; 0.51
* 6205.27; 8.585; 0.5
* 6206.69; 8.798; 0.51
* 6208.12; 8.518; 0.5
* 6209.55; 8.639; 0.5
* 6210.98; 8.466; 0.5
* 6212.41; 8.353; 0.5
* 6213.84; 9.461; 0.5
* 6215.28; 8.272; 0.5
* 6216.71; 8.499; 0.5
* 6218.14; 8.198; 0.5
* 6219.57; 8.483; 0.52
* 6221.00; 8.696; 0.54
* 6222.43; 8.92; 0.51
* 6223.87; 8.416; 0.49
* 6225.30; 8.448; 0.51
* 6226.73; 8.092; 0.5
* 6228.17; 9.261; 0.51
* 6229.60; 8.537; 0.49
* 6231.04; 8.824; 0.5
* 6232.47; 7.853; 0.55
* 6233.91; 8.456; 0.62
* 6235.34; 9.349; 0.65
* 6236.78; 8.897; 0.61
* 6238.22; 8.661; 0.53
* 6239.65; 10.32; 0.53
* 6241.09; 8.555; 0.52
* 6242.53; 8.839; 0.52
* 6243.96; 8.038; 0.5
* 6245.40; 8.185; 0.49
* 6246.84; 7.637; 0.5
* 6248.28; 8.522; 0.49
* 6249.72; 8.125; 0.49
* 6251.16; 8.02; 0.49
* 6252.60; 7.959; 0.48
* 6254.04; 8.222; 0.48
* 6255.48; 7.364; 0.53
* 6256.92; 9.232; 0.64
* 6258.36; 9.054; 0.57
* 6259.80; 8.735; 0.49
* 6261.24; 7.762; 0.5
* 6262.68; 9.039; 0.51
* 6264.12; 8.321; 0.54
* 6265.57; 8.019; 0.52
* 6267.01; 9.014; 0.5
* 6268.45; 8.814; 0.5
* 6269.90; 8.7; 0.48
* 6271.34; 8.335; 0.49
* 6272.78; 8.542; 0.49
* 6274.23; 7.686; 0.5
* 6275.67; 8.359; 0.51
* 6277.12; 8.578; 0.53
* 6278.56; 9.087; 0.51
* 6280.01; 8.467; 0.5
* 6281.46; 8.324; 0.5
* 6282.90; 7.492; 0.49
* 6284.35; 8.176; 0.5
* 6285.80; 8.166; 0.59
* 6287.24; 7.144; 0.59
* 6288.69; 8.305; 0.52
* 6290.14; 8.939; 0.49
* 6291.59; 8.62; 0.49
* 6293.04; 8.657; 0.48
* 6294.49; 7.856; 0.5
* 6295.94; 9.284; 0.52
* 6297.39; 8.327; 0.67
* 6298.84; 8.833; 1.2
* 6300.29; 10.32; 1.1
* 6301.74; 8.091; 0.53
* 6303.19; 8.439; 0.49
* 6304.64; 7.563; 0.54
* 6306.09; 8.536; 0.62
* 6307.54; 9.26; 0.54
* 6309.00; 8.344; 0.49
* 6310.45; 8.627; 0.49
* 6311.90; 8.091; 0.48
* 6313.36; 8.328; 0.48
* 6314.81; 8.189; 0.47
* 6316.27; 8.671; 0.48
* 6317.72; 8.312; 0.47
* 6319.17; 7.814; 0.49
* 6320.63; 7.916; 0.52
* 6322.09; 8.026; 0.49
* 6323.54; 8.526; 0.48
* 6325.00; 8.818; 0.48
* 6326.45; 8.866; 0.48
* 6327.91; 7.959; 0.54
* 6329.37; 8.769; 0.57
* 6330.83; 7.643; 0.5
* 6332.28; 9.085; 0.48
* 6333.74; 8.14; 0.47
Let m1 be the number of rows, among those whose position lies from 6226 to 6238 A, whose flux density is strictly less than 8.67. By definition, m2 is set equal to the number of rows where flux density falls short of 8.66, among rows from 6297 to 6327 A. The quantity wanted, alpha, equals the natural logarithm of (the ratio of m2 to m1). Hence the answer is 1.3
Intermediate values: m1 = 4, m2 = 15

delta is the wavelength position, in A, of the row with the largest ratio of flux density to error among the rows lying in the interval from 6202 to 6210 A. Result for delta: 6203.84 A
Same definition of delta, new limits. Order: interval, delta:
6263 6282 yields 6269.90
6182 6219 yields 6213.84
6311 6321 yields 6316.27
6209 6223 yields 6213.84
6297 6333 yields 6332.28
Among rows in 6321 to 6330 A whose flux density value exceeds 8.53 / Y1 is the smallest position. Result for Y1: 6325.00 A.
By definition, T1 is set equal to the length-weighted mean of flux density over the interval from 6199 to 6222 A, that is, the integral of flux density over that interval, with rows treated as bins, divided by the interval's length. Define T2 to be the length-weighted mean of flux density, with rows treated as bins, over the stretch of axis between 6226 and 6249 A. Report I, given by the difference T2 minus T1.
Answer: -0.031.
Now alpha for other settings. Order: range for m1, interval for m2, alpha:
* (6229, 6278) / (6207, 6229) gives -0.7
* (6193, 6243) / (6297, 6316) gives -0.7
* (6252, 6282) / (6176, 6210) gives -0.3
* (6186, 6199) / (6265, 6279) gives 0.4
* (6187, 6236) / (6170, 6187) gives -1.6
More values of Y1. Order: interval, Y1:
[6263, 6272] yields 6267.01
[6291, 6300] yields 6291.59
